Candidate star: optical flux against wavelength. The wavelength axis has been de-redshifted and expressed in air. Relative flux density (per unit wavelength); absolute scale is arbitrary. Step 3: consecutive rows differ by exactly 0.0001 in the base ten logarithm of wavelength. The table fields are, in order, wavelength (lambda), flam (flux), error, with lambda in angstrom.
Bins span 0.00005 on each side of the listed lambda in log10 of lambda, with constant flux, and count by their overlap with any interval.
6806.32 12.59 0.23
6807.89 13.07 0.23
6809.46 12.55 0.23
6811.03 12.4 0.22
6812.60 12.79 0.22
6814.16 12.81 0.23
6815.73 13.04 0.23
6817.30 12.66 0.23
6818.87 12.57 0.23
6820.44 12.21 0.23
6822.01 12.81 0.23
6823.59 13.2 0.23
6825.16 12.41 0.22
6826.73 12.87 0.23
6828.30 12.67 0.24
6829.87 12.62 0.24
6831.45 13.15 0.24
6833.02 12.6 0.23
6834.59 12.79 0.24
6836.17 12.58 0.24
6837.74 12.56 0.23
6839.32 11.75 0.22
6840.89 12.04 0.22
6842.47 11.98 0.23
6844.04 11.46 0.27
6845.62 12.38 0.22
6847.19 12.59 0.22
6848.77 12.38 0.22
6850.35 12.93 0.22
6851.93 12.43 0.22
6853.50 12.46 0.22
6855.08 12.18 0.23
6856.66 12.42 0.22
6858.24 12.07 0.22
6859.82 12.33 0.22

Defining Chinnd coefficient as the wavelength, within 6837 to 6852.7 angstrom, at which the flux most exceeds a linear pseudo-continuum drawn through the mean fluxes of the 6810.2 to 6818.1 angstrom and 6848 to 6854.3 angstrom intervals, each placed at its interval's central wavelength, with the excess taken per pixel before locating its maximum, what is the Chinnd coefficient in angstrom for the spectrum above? 6850.35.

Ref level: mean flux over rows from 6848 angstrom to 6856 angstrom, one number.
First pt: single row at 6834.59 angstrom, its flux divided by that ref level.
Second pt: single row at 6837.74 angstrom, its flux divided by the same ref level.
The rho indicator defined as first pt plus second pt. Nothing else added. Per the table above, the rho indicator 2.03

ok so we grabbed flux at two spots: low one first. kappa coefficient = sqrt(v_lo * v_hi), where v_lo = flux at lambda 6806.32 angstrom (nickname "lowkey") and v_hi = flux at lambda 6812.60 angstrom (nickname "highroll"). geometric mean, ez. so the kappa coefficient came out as 12.7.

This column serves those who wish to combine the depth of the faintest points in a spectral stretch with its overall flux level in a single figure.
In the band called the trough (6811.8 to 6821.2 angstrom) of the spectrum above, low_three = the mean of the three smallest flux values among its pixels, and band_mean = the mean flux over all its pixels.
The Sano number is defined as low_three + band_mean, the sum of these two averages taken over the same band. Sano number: 25.2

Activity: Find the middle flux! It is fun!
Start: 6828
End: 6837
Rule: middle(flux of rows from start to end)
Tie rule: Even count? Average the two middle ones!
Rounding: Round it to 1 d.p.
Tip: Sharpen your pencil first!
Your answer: 12.6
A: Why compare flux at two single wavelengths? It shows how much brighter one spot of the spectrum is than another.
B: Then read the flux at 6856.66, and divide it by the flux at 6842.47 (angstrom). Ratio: 1.04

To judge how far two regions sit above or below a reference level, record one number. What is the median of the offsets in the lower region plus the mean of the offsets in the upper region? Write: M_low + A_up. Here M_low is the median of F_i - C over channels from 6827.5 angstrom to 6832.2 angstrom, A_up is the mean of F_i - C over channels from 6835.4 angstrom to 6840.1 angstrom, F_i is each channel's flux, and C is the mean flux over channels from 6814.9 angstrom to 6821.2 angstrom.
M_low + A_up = -0.3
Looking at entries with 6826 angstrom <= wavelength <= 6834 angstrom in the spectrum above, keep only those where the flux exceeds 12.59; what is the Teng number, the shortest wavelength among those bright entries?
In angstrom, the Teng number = 6826.73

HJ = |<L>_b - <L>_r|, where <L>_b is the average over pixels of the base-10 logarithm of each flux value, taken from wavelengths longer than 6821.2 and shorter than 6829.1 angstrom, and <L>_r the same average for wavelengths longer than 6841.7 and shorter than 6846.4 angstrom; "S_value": 0.030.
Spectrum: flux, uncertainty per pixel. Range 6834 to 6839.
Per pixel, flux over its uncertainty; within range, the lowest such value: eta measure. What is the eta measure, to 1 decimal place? 52.4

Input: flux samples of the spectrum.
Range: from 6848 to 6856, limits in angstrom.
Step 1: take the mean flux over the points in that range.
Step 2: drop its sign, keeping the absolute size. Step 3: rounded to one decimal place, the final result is 12.5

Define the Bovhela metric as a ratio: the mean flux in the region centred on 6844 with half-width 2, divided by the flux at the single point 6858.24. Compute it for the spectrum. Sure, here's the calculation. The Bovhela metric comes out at 0.99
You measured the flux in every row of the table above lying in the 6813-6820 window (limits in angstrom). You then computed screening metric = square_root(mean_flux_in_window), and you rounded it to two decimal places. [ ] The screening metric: 3.57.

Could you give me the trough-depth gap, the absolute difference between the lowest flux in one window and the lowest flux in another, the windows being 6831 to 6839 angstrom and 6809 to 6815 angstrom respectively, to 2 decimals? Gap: 0.16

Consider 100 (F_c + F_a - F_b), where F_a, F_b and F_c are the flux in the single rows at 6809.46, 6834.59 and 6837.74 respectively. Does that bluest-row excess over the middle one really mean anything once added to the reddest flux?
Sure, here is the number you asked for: 1232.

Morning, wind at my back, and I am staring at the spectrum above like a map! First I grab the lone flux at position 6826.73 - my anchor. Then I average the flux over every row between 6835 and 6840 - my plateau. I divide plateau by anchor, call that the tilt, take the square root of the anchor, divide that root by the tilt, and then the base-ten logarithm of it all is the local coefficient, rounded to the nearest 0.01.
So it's 0.57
